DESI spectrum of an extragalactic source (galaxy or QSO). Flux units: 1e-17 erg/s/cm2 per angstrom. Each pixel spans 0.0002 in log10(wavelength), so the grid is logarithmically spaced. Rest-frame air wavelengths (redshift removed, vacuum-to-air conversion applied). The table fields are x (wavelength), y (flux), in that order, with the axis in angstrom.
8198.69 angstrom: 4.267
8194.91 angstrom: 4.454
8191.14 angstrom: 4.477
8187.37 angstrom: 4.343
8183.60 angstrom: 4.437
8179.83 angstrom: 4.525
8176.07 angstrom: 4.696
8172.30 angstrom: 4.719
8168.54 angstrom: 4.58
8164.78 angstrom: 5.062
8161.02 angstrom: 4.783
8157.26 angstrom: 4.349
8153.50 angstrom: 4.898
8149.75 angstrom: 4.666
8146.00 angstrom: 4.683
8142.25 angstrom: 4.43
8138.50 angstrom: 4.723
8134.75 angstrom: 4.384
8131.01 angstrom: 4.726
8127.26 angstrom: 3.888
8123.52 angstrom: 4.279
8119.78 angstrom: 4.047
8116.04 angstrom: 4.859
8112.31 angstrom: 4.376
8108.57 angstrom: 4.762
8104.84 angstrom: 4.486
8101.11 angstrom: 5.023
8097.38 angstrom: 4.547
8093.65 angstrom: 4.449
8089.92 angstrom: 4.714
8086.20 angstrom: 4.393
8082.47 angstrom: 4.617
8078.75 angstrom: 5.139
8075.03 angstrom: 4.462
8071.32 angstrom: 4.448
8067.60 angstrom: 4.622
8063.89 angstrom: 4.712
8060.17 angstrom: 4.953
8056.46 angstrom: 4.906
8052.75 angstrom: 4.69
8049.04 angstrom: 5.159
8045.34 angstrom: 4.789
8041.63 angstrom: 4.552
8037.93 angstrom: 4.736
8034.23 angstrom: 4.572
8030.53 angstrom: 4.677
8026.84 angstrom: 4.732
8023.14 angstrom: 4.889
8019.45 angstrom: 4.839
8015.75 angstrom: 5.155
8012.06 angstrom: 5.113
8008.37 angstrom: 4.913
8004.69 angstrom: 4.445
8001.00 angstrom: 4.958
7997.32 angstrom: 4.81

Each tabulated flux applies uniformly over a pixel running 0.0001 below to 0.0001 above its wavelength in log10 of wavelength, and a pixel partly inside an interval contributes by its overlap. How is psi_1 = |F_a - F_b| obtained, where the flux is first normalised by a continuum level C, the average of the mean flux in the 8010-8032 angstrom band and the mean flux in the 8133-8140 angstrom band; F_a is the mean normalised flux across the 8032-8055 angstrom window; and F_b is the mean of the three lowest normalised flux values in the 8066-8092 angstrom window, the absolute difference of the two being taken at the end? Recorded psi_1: 0.067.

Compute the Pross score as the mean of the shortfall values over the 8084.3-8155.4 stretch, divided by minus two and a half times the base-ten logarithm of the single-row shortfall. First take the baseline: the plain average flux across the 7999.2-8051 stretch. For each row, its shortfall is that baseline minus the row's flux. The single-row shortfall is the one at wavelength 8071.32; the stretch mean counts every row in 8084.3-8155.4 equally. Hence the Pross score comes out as 0.26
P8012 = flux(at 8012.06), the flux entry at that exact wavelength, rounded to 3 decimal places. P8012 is 5.113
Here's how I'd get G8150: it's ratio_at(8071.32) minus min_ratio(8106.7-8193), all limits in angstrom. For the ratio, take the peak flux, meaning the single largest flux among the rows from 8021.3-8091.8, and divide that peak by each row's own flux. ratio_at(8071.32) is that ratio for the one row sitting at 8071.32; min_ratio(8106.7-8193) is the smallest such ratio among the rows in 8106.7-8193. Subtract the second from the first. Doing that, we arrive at 0.14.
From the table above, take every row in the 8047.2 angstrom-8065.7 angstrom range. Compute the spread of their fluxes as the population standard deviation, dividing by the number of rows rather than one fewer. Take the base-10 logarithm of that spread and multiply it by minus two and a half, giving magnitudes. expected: 1.91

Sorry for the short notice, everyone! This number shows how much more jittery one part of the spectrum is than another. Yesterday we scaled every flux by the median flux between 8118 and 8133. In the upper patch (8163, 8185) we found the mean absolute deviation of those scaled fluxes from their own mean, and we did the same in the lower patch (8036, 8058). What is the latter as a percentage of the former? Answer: 97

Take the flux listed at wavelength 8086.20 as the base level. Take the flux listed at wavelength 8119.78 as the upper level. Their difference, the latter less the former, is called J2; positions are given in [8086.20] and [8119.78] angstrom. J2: -0.35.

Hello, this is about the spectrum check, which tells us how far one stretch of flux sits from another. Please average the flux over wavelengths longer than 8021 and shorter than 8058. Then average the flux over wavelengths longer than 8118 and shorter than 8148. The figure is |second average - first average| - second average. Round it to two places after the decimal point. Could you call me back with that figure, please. -4.02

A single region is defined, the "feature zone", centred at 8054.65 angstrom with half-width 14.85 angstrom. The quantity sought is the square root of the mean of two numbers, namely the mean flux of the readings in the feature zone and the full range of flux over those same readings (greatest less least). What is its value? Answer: 1.64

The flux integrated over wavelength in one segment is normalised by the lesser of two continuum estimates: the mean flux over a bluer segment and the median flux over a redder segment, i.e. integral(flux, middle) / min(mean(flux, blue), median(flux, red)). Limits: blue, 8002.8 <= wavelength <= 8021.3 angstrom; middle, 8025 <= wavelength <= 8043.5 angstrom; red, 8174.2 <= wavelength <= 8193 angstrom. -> 19.2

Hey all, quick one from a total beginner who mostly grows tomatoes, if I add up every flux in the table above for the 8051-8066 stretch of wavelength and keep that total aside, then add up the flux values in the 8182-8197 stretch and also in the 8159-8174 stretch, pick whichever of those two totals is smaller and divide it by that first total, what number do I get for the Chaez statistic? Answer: 0.920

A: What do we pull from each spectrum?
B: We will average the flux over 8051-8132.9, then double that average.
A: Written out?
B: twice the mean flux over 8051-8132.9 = 9.19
